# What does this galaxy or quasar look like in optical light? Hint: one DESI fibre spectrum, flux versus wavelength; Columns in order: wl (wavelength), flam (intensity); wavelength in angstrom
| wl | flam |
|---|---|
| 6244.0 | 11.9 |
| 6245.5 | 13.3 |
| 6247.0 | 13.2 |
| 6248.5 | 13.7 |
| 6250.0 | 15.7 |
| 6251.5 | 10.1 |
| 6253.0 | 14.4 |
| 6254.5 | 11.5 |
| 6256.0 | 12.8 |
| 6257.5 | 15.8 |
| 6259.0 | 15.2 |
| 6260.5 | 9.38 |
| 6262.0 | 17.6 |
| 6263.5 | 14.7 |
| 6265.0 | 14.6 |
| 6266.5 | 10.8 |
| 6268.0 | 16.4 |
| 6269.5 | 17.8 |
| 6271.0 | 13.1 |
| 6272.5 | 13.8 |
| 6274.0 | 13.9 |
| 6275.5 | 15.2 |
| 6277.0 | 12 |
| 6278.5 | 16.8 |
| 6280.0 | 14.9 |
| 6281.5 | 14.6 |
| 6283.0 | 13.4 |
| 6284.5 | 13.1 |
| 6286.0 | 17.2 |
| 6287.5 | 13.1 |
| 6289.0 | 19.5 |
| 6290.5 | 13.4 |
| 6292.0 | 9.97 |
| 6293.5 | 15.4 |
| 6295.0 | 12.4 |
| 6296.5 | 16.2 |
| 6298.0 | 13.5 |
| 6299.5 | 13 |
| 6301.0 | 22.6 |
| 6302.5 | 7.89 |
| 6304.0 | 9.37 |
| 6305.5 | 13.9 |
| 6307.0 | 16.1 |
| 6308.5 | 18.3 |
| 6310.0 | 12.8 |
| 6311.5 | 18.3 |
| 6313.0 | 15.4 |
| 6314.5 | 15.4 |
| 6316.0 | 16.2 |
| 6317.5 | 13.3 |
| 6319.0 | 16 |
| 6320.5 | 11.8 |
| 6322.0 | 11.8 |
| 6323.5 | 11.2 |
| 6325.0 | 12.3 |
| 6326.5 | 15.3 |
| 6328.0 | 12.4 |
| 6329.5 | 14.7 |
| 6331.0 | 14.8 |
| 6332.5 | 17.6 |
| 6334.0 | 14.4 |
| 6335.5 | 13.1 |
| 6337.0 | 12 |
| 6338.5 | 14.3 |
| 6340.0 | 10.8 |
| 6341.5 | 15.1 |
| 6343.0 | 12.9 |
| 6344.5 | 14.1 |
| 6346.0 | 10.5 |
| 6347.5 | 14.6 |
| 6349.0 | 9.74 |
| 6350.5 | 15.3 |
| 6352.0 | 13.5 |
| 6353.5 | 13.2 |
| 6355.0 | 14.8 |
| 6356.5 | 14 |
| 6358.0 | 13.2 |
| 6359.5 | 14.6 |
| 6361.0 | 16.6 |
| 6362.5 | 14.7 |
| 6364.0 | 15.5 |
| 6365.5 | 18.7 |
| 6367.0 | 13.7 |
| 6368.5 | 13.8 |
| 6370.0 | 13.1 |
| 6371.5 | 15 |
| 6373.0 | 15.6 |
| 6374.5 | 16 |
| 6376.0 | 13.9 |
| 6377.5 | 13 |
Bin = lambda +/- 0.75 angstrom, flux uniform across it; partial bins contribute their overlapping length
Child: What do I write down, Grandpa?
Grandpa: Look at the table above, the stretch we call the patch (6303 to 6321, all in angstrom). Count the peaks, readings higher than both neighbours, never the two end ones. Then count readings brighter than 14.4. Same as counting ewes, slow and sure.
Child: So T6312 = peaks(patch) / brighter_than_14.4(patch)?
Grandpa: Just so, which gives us 0.57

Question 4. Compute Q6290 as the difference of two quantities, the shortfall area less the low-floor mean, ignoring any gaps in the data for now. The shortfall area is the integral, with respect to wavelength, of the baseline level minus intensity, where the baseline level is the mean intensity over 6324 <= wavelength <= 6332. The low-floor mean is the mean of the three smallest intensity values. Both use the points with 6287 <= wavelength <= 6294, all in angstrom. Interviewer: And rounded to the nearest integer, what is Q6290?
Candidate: -15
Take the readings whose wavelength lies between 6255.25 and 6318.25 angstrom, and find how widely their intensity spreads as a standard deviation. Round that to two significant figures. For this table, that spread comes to 2.8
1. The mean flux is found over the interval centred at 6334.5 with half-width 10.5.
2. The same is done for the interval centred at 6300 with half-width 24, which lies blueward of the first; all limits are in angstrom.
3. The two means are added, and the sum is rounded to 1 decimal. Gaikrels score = 28.2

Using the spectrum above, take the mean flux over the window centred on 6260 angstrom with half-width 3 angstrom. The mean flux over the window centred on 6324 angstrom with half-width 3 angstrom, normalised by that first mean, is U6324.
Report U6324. 0.87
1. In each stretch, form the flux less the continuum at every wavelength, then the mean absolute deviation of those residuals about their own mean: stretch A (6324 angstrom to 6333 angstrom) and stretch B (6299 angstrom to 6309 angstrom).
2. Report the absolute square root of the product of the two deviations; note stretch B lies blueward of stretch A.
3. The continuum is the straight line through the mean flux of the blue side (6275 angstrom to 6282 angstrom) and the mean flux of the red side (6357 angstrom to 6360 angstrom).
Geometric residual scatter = 2.4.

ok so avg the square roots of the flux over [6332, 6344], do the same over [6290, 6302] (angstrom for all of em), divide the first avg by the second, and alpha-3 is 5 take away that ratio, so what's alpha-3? 4.02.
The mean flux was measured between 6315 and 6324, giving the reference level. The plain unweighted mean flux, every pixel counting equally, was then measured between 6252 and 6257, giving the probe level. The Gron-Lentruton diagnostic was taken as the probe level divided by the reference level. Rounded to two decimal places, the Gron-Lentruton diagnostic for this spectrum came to 0.96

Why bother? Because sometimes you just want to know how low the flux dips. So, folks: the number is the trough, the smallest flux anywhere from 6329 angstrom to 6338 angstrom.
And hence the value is 12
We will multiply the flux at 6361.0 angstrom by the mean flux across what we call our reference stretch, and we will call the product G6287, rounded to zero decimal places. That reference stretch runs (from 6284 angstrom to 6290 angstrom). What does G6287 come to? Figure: 261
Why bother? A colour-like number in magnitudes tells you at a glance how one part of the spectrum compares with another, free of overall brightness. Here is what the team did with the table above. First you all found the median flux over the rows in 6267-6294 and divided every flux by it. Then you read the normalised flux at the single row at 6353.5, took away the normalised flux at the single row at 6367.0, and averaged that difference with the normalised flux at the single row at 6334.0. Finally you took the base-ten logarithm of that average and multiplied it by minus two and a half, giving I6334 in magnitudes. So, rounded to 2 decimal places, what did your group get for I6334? 0.78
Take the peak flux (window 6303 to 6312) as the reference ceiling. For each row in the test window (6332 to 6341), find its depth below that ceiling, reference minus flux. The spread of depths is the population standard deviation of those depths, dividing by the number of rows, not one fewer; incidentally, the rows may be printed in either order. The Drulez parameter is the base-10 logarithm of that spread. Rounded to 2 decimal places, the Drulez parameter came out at 0.33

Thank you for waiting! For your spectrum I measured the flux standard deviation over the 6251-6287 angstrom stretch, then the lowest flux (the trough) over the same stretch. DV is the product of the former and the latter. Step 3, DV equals 21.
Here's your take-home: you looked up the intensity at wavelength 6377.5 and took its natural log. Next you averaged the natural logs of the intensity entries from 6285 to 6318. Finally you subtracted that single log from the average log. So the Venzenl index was 0.10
